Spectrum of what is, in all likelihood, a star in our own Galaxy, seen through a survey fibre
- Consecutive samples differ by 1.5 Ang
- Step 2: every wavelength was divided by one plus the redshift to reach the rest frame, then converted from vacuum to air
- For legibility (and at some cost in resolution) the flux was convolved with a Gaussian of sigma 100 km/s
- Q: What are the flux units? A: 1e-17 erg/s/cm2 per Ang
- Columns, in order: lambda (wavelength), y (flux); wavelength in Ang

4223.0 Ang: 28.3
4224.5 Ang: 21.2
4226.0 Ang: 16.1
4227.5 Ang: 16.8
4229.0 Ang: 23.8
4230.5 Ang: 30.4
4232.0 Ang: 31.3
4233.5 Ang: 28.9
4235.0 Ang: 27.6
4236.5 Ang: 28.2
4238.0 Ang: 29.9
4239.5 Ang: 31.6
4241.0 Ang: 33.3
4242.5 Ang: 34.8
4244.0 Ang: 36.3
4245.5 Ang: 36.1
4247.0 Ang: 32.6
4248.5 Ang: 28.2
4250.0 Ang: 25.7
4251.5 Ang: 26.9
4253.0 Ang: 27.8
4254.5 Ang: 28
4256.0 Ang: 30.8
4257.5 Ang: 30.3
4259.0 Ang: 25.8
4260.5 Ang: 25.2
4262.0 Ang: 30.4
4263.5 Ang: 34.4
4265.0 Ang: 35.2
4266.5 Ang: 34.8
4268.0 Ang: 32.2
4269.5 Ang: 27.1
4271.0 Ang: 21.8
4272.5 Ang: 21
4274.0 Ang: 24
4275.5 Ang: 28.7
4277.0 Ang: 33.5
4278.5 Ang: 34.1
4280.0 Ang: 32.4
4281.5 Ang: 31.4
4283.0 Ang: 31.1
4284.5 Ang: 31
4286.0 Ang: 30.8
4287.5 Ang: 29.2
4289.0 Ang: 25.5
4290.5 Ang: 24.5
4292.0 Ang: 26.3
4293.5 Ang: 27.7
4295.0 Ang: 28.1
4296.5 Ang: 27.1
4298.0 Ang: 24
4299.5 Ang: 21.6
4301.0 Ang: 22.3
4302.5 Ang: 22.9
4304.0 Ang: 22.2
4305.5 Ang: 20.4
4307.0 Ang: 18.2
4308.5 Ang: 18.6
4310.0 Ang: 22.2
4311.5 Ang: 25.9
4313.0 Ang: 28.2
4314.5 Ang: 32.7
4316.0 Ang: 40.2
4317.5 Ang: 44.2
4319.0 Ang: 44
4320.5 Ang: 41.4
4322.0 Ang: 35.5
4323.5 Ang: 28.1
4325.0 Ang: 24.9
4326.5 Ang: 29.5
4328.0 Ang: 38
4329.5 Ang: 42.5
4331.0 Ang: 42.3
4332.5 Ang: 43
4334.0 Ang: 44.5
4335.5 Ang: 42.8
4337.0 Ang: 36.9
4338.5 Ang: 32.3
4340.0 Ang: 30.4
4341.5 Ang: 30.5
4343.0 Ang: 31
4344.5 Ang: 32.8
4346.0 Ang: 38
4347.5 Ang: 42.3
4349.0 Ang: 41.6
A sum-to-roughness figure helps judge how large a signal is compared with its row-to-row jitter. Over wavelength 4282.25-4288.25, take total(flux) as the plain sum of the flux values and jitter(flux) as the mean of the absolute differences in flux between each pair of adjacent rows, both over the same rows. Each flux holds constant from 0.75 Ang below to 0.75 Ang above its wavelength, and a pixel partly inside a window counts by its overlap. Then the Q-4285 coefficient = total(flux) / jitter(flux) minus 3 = 190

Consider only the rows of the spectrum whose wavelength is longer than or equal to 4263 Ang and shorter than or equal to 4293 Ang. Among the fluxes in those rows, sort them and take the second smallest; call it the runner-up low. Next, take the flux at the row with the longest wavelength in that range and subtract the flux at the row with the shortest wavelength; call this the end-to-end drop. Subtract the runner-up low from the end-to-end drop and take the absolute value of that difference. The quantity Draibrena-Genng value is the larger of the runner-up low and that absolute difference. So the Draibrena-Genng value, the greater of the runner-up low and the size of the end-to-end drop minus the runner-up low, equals 30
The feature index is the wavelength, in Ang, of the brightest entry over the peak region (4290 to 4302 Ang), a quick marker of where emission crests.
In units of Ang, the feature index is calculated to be 4295.0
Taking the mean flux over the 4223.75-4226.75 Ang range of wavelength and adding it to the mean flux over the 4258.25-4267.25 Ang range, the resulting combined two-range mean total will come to 50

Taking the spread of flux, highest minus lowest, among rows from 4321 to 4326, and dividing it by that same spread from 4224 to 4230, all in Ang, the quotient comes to 1.4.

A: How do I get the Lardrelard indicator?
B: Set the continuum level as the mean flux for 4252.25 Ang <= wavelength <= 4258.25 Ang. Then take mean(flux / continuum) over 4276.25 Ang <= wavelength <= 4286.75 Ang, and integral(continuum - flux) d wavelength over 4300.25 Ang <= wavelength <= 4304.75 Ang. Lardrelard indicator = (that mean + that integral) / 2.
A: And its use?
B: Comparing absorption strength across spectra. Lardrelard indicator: 16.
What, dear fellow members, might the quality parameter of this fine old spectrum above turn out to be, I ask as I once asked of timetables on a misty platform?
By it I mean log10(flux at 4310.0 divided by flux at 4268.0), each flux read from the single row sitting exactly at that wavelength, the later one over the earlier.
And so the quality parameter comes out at -0.16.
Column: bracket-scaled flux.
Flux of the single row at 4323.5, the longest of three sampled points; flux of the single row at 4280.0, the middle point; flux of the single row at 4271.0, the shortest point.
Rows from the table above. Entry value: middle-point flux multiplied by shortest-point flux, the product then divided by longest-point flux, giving 25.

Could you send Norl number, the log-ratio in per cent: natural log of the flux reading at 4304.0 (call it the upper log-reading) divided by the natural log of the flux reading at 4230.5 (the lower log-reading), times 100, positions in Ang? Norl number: 91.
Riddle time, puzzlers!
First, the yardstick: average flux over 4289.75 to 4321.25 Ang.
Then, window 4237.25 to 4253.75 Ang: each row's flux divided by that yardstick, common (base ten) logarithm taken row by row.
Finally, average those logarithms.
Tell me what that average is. 0.05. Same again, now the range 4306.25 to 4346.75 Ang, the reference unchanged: 0.08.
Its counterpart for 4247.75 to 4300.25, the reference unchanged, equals 0.01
